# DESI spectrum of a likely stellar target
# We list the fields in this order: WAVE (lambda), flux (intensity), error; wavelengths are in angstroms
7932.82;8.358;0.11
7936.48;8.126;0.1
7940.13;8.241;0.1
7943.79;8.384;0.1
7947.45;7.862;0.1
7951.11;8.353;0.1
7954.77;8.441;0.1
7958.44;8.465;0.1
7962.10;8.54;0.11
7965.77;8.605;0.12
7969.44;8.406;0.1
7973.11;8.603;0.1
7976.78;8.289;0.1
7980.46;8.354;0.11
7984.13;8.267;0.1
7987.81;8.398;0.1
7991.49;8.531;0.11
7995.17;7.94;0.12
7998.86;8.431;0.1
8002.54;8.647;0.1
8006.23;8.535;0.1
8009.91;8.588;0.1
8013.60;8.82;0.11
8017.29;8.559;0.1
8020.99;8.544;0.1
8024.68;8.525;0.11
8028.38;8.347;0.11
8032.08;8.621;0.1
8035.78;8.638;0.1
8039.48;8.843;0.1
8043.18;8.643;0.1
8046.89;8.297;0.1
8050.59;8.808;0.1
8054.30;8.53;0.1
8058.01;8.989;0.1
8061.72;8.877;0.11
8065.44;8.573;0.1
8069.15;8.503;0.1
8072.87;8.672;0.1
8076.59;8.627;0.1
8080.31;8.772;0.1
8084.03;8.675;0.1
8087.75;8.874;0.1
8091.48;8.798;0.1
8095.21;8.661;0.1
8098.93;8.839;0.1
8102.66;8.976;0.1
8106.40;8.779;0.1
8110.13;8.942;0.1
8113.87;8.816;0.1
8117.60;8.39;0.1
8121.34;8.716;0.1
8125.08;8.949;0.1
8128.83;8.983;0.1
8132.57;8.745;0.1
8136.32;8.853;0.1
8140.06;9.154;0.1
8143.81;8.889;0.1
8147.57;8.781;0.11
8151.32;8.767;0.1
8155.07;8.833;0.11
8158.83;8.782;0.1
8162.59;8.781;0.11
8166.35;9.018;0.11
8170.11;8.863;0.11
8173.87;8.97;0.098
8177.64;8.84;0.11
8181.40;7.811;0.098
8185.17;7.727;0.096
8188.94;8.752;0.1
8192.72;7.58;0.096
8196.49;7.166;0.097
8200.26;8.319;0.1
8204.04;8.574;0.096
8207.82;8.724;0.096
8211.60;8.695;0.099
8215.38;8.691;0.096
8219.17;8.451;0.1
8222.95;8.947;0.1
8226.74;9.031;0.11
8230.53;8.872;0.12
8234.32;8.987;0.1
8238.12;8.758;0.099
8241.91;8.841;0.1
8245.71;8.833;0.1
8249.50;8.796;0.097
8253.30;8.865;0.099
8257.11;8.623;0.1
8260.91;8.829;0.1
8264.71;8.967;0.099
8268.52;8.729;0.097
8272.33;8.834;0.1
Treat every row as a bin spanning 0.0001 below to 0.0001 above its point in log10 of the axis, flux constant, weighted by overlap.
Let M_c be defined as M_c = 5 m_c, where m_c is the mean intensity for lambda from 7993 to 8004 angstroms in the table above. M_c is 41.7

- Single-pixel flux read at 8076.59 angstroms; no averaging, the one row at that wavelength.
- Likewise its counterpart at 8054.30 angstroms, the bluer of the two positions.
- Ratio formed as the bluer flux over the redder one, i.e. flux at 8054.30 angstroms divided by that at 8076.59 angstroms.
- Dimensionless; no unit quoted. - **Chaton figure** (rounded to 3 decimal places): 0.989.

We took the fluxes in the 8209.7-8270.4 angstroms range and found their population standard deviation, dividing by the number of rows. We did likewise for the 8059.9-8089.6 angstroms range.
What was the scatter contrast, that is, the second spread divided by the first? 0.9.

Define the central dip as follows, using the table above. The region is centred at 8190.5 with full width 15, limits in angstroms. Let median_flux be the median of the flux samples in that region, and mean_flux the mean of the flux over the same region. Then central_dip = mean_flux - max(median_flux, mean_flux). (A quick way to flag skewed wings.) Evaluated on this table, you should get 0.000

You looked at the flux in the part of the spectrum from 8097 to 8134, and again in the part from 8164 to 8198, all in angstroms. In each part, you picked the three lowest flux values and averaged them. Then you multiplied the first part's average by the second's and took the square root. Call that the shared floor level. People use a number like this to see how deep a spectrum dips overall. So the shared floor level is 8.03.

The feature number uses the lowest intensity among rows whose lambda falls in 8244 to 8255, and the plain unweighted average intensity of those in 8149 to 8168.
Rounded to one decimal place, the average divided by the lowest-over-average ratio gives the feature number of 8.9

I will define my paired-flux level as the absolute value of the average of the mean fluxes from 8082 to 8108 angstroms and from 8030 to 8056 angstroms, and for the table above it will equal 8.71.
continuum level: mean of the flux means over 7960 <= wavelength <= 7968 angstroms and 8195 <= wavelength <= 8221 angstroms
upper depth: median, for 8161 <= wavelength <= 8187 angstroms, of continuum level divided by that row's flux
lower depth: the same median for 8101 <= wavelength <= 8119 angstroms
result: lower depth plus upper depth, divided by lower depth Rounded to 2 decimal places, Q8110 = 2.00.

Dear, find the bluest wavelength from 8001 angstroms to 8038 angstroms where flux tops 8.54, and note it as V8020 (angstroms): 8002.54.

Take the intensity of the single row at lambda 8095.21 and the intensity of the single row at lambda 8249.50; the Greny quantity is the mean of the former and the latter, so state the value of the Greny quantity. 8.73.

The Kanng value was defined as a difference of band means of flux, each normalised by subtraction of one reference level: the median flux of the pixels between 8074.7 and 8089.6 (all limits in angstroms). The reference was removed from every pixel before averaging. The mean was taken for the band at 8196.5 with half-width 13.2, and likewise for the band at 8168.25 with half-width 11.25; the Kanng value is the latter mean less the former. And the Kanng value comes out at 0.76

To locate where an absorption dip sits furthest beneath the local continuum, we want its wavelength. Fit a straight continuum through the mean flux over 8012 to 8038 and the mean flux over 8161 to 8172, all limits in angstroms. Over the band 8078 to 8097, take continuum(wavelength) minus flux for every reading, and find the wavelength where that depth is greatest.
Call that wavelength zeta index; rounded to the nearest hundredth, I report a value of 8095.21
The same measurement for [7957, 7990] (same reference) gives 7984.13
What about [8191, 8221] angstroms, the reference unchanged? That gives 8196.49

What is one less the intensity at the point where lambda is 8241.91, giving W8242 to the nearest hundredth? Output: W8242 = -7.84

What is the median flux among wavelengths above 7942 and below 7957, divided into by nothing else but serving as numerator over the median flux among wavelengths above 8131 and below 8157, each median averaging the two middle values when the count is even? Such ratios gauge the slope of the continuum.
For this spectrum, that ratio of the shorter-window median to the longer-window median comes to 0.95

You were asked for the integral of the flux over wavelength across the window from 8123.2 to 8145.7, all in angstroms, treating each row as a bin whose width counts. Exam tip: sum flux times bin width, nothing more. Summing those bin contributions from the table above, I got 201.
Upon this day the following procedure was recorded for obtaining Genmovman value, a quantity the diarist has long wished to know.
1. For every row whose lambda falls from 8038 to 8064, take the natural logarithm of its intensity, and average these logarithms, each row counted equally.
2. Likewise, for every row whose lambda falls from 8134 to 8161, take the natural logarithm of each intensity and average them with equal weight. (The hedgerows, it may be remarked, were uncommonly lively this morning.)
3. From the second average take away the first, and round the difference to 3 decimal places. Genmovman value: 0.018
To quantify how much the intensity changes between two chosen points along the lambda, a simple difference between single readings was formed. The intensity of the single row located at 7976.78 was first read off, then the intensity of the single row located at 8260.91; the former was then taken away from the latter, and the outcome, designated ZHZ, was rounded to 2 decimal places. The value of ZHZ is 0.54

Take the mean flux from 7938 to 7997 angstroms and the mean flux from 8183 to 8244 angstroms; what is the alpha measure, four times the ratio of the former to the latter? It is 3.93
